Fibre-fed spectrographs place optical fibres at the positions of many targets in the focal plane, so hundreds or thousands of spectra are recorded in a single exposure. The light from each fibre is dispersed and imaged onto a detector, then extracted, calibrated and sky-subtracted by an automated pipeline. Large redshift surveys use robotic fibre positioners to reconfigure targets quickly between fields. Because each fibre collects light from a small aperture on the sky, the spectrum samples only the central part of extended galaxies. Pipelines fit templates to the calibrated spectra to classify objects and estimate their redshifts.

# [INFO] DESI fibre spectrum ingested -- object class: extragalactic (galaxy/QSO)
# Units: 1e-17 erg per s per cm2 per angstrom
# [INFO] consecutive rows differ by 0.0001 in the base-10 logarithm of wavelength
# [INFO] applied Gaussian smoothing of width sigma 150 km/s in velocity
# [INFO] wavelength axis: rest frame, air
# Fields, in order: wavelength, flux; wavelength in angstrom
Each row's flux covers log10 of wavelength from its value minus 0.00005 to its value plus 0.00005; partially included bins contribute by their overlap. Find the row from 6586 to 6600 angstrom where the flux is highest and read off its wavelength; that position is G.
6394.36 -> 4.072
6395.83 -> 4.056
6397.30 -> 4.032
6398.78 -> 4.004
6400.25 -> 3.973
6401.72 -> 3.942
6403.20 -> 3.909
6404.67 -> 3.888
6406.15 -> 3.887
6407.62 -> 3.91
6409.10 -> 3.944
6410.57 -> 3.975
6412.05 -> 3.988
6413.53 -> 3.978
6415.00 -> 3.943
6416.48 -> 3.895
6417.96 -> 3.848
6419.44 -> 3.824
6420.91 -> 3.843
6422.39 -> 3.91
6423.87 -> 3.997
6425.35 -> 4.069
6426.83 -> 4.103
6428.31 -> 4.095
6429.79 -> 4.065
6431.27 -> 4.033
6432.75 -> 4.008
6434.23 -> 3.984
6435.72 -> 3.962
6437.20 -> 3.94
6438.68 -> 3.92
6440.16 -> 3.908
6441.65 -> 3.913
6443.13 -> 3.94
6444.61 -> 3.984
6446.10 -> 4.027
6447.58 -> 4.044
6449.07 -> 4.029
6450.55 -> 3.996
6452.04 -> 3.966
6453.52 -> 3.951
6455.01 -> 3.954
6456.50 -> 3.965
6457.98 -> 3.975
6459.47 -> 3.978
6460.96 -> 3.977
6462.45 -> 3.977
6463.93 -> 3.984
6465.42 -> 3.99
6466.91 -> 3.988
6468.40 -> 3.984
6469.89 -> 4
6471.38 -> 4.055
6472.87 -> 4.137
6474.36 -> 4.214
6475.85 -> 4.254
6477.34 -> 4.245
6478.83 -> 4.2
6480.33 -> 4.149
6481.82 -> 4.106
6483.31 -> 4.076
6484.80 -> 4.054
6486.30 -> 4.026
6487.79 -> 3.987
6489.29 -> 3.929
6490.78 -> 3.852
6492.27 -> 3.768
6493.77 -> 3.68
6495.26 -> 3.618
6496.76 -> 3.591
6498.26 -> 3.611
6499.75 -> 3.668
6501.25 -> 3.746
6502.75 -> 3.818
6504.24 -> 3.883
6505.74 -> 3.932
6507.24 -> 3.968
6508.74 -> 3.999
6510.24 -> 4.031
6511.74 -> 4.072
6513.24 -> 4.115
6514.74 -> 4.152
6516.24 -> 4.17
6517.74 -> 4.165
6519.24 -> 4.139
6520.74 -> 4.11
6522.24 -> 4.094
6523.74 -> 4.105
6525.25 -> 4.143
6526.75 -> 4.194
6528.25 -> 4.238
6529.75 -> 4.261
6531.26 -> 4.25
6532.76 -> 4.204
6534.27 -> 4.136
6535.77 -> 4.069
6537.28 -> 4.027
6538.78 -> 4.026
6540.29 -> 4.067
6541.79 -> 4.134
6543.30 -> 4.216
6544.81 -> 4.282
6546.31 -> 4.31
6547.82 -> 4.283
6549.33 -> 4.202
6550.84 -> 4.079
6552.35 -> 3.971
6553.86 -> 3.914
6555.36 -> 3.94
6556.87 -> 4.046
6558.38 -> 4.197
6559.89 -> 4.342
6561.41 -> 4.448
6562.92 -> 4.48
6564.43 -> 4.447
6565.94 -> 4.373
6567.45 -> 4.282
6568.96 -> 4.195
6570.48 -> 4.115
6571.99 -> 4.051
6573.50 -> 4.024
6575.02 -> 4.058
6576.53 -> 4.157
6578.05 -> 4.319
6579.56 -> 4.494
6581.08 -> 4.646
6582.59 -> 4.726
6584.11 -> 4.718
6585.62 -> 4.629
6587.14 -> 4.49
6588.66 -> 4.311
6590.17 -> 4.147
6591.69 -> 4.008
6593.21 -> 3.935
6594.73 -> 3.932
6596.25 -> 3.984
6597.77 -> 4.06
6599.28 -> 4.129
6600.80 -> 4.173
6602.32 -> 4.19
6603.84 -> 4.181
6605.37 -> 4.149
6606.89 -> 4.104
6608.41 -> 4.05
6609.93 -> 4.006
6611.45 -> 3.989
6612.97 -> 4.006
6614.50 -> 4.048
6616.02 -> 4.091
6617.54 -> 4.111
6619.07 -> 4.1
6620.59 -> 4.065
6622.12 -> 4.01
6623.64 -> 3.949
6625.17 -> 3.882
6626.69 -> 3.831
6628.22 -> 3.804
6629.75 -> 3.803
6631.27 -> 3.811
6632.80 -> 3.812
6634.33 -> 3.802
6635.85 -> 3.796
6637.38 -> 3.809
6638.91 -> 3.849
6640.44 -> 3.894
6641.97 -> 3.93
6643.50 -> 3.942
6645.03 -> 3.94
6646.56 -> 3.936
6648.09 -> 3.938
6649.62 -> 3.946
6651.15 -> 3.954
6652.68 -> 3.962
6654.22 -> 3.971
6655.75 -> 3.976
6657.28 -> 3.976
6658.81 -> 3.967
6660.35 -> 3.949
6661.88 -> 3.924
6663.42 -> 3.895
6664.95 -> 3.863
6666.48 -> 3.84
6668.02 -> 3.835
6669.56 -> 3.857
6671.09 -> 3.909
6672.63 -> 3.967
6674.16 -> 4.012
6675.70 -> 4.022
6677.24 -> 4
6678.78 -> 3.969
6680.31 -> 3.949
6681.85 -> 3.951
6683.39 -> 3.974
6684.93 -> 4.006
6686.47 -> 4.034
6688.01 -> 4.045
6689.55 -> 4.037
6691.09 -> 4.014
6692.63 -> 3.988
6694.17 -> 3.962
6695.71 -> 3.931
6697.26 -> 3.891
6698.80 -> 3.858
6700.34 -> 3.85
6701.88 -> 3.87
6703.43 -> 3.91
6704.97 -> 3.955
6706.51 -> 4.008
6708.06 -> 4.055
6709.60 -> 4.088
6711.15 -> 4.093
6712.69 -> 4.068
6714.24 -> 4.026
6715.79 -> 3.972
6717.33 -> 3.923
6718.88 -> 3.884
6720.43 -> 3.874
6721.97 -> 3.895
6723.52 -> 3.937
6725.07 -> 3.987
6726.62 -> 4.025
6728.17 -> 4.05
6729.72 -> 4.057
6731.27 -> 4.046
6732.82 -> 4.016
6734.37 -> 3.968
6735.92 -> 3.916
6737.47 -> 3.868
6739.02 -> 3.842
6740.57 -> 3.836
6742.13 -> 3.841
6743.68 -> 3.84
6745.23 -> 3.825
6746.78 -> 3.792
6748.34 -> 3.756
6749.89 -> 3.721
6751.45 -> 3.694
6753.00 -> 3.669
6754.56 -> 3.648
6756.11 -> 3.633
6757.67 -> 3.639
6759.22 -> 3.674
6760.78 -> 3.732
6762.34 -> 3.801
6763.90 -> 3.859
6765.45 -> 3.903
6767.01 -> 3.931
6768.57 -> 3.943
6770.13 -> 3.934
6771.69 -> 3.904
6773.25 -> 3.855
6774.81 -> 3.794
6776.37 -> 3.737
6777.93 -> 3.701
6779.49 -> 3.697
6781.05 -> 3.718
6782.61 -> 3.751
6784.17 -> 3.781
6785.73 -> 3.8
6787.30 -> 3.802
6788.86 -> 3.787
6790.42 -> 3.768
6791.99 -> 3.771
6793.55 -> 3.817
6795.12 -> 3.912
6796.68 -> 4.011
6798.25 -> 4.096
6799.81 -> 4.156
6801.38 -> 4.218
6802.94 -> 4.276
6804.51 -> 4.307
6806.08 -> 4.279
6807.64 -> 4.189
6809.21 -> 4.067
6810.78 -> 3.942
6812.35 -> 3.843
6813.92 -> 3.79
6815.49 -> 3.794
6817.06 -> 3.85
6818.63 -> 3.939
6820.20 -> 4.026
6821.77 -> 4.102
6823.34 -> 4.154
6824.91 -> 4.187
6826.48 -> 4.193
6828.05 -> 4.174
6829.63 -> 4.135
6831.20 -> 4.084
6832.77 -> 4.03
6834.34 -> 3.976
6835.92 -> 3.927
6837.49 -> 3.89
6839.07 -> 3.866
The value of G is 6587.14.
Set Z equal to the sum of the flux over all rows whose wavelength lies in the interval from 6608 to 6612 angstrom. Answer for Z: 12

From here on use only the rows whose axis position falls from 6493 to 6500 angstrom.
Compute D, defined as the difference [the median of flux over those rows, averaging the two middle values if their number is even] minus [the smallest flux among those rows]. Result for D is 0.027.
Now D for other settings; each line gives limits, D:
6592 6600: 0.052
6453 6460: 0.014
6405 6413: 0.057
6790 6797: 0.049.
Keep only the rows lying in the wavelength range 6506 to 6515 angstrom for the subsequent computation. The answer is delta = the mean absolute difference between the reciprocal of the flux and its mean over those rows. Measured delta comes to 0.0035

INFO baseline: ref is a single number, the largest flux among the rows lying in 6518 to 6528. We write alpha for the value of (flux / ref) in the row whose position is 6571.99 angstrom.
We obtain 0.966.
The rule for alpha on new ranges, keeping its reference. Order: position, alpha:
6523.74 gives 0.979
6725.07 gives 0.951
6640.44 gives 0.928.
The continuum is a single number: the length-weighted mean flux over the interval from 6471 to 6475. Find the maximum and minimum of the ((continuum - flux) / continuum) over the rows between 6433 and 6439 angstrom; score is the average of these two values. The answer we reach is 0.046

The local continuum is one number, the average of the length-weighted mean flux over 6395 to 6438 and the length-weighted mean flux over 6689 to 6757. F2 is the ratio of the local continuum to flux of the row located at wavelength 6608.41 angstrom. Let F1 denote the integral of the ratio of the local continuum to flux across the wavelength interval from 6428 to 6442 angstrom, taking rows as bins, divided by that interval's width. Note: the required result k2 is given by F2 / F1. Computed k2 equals 0.98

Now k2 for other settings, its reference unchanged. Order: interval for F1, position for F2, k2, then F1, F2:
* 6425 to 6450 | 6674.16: 1.00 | 0.98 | 0.98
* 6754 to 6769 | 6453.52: 0.95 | 1.04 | 1.00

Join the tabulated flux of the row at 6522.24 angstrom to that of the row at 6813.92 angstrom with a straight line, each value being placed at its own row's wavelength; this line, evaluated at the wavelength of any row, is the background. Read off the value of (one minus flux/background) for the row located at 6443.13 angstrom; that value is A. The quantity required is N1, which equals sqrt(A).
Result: 0.24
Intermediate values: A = 0.057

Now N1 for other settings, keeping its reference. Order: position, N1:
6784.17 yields 0.10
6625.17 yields 0.16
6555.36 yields 0.17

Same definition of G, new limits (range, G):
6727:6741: 6729.72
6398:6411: 6398.78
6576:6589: 6582.59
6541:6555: 6546.31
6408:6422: 6412.05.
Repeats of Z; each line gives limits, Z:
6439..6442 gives 8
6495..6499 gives 11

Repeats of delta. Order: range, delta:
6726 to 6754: 0.0070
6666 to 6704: 0.0037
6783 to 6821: 0.0102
